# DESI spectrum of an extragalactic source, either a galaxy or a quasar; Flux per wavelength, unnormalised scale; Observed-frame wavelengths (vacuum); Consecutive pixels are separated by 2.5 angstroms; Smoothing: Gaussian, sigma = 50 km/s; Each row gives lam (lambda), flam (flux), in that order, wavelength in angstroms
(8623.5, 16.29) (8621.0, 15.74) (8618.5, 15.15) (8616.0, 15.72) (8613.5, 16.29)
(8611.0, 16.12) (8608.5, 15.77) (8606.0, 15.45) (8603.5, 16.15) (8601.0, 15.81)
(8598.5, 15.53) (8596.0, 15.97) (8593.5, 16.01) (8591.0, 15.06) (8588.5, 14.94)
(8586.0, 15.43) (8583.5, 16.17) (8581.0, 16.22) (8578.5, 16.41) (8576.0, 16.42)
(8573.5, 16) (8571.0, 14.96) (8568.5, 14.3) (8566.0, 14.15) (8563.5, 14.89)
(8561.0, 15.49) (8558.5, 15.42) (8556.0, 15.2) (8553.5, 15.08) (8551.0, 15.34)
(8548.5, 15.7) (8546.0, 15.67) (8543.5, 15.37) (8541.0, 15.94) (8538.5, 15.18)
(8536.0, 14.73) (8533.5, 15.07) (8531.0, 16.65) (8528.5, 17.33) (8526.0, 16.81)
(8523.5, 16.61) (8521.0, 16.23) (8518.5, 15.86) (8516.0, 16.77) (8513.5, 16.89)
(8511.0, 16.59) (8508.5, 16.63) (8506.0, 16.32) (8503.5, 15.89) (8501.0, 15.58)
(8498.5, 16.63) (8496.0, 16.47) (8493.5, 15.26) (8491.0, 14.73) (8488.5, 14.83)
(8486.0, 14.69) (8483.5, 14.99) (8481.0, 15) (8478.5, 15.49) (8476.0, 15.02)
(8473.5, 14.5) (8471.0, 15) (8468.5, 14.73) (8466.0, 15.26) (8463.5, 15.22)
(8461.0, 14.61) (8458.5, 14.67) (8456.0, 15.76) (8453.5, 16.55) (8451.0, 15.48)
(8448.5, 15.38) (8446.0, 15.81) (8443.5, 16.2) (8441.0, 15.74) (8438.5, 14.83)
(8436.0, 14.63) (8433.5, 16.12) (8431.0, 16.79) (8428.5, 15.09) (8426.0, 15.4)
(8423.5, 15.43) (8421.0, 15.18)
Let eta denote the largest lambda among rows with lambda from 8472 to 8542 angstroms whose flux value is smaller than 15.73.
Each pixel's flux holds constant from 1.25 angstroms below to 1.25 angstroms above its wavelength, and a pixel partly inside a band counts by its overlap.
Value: 8538.5 angstroms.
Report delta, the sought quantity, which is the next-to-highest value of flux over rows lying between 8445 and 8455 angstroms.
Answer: 15.81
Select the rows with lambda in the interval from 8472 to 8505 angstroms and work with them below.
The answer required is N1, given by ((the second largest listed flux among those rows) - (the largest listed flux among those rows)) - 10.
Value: -10.2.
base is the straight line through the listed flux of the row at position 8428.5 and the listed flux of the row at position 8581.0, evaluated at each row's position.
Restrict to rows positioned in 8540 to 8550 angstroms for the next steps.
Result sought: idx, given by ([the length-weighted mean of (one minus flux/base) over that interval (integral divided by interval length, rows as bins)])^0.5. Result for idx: 0.137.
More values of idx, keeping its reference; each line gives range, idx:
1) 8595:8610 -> 0.191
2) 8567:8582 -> 0.174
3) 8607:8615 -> 0.158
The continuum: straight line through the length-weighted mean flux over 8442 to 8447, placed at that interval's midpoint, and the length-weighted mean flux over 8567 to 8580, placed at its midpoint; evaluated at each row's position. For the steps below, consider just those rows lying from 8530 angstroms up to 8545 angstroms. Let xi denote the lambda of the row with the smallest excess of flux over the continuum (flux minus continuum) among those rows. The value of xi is 8536.0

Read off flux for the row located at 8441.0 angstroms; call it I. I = 15.74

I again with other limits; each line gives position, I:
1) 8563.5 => 14.89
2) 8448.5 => 15.38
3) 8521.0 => 16.23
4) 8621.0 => 15.74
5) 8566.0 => 14.15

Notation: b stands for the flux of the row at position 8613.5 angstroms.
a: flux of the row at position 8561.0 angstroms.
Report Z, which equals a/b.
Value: 0.95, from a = 15.49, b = 16.29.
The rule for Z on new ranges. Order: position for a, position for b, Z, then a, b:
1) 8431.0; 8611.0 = 1.04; 16.79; 16.12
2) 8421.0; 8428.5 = 1.01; 15.18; 15.09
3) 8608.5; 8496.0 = 0.96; 15.77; 16.47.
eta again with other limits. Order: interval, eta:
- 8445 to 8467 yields 8466.0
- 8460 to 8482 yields 8481.0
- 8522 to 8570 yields 8568.5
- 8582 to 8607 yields 8606.0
